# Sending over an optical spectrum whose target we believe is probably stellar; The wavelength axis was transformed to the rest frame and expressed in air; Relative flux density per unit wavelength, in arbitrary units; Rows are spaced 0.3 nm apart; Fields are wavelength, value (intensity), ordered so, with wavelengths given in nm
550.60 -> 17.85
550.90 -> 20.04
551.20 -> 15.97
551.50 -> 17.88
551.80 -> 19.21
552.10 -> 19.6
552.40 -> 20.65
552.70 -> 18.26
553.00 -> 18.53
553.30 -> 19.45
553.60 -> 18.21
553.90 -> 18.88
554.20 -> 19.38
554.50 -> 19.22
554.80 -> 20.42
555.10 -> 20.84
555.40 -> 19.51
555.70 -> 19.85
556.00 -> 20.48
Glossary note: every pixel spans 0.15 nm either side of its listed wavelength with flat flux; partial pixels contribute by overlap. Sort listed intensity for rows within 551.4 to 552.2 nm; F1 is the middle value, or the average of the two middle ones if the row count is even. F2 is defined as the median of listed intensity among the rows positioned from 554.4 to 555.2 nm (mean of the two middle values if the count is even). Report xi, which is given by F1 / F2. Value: 0.94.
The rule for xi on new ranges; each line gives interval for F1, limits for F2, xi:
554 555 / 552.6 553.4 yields 1.05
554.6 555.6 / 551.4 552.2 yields 1.06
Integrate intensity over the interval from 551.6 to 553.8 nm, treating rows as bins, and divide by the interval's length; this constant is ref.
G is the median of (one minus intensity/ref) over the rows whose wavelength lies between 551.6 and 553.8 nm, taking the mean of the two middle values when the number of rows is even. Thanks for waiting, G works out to -0.006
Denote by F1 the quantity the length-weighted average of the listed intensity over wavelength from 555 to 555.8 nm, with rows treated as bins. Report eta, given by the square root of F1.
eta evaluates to 4.48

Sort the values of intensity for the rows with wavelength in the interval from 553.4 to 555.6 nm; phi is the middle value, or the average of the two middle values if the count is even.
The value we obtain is 19.4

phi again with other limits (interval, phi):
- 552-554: 18.9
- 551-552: 17.9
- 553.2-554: 18.9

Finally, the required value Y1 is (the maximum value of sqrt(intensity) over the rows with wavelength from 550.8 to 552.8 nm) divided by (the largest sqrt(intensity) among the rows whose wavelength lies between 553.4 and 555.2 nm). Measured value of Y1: 1.00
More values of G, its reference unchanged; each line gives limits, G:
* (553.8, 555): -0.011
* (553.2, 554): 0.011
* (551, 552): 0.064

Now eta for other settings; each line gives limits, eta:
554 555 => 4.44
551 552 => 4.23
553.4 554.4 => 4.34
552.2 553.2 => 4.38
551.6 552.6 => 4.43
